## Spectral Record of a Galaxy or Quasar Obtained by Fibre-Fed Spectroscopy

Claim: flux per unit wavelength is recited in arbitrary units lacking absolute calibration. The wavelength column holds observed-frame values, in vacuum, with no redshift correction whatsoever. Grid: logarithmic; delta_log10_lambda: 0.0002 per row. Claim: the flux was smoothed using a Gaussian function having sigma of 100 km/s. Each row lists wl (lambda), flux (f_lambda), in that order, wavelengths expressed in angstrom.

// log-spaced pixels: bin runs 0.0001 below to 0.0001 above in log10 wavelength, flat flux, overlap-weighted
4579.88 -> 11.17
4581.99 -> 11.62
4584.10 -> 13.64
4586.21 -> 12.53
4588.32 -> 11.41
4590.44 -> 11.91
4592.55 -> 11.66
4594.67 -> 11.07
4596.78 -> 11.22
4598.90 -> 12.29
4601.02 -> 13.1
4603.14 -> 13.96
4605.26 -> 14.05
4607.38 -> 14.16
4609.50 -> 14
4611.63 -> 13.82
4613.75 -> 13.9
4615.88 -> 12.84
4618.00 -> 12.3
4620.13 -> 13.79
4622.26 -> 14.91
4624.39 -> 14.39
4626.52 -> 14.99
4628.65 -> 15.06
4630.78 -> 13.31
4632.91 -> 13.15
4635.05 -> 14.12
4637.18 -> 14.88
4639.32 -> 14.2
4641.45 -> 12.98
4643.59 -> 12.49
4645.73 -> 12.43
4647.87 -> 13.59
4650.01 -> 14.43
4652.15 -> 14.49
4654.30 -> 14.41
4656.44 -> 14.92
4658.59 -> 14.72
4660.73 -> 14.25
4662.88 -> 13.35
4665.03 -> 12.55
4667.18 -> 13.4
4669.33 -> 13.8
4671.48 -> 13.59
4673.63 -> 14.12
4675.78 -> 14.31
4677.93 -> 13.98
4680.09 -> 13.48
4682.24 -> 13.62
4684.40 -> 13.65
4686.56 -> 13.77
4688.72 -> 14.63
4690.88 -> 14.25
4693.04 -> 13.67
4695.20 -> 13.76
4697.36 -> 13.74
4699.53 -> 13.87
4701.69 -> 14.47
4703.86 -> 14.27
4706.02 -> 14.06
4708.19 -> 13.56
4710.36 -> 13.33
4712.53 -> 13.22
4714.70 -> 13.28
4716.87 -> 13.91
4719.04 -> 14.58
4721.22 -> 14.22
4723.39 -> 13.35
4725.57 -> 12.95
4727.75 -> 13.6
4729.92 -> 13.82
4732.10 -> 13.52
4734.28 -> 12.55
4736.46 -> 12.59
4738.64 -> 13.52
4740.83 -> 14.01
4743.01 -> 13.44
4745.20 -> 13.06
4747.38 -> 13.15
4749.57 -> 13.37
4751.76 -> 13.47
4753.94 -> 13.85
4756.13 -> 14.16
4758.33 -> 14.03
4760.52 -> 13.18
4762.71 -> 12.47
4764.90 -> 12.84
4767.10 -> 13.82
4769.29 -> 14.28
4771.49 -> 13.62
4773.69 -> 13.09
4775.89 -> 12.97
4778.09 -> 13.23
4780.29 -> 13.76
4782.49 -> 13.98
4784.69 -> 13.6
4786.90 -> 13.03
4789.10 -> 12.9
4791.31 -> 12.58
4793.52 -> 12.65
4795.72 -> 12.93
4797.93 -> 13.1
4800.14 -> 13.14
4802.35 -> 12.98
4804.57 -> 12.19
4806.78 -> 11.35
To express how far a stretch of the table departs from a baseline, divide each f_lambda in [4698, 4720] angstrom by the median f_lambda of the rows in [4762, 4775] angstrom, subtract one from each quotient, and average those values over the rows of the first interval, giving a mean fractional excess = 0.04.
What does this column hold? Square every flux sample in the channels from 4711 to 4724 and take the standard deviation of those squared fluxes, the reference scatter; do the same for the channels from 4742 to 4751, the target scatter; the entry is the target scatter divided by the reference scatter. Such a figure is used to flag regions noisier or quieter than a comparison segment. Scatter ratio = 0.3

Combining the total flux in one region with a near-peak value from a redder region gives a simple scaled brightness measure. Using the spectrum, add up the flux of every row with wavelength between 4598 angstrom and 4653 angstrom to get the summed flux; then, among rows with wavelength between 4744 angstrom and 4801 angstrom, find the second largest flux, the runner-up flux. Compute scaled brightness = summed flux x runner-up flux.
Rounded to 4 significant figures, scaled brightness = 5064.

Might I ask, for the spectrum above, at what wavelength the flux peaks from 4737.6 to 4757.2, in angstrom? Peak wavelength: 4756.13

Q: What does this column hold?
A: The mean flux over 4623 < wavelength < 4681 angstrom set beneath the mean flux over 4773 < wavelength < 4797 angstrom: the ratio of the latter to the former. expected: 0.95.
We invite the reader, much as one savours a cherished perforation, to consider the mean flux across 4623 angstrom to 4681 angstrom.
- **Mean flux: 13.9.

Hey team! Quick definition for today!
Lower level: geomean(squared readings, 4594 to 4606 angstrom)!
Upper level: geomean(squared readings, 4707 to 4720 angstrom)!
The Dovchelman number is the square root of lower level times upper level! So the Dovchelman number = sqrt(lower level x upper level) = 171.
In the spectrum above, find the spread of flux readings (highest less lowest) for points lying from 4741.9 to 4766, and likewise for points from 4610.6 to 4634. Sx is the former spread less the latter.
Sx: -1.1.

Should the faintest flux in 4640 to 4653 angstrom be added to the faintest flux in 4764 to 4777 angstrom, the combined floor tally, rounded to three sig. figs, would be 25.3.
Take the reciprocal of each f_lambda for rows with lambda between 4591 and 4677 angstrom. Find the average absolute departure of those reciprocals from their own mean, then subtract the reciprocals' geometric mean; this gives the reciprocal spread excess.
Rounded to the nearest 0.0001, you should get -0.0690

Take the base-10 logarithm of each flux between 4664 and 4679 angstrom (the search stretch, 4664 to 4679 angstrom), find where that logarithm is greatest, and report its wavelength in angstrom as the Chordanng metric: 4675.78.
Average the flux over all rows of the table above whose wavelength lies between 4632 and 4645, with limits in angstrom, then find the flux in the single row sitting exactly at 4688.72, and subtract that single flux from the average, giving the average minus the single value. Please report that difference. -1.0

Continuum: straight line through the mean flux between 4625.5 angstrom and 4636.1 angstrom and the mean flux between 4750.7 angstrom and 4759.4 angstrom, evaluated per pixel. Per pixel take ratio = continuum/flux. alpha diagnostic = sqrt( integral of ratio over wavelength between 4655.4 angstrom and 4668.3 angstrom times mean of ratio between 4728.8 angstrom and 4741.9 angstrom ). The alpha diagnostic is 3.70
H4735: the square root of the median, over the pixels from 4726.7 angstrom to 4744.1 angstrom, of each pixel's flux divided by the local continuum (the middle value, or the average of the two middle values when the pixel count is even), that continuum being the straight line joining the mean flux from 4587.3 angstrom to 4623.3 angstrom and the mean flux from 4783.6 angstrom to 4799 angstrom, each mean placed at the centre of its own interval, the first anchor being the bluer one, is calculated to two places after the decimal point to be 1.02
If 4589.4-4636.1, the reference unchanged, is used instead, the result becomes 1.03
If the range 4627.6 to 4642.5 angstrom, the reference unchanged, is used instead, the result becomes 1.04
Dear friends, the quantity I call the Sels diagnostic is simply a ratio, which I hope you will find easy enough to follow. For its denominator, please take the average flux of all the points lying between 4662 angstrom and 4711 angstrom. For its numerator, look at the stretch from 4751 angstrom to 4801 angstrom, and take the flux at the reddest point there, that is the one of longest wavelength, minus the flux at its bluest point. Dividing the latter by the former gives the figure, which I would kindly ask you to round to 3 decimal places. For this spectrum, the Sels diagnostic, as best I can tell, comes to -0.024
